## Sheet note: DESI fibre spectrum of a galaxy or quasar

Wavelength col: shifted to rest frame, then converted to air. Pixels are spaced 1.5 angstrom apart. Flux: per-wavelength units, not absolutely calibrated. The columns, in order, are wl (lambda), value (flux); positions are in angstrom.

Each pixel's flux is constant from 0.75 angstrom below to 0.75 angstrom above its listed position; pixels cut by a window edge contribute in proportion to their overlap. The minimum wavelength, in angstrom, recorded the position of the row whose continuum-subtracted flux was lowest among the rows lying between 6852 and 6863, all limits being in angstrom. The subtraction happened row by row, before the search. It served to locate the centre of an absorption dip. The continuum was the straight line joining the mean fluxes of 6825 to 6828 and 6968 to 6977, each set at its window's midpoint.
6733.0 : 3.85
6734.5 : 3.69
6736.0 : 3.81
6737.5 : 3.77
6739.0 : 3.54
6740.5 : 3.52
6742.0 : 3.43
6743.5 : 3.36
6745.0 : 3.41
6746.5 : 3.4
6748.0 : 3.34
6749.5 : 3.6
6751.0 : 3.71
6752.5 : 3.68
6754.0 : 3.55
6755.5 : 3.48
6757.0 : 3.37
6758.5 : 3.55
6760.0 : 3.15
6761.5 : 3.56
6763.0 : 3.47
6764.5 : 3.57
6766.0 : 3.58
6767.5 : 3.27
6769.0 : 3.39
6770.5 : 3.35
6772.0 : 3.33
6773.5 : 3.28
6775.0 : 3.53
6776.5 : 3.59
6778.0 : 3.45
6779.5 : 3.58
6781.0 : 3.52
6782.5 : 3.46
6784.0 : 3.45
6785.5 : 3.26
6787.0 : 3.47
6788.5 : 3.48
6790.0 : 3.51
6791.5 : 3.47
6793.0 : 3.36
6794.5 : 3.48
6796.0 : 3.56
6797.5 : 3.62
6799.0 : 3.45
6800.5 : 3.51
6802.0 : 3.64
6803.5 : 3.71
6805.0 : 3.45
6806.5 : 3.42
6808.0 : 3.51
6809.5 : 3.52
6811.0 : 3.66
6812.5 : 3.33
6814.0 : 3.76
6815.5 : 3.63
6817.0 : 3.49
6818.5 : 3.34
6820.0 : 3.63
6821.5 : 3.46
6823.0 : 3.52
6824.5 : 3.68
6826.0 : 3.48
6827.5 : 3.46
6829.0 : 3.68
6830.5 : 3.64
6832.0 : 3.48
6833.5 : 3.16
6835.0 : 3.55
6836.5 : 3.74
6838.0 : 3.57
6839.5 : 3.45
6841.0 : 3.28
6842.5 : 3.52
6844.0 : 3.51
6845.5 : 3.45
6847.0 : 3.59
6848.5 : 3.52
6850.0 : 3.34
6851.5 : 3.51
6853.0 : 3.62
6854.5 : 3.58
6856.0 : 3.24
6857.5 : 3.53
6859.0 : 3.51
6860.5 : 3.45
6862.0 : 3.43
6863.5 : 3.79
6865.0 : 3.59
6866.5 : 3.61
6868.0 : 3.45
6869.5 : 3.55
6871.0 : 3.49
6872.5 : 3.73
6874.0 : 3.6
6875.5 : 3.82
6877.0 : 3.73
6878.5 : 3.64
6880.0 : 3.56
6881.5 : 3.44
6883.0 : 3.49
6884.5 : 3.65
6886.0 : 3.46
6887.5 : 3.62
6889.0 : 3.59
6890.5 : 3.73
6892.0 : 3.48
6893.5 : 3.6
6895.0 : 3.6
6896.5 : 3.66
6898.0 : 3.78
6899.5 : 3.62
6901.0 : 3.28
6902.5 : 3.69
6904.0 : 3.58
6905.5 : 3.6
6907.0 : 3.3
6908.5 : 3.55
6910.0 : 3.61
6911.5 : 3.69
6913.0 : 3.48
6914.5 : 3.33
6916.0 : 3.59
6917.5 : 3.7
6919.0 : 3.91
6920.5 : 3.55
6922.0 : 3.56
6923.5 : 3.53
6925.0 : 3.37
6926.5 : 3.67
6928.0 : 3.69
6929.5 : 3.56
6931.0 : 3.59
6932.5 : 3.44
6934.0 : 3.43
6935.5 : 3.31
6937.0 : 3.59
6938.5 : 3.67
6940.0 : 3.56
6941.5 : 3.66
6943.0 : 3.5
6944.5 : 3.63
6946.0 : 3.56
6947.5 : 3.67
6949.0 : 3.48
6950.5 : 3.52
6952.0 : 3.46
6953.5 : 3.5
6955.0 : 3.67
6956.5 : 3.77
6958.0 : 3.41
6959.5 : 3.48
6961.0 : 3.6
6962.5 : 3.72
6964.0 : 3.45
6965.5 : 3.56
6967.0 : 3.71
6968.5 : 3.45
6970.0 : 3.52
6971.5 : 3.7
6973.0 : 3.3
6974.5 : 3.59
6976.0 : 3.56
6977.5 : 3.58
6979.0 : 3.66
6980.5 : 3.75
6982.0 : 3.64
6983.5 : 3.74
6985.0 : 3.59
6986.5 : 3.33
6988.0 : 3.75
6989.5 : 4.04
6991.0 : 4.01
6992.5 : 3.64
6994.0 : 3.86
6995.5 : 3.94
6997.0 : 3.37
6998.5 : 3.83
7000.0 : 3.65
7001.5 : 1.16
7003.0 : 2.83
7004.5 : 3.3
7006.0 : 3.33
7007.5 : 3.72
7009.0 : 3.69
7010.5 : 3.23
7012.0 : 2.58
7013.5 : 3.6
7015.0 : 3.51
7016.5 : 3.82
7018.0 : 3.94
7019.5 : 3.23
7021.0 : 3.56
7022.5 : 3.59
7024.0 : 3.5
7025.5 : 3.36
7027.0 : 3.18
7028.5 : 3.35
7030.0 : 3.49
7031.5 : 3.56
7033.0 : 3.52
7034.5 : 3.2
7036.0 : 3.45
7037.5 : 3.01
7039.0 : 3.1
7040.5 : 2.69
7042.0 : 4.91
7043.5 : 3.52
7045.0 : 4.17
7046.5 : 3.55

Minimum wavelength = 6856.0 angstrom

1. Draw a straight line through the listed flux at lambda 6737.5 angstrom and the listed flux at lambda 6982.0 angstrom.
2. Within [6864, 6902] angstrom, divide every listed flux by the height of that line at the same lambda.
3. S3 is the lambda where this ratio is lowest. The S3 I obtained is 6901.0 angstrom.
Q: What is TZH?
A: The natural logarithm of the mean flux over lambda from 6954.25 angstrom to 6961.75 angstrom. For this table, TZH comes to 1.28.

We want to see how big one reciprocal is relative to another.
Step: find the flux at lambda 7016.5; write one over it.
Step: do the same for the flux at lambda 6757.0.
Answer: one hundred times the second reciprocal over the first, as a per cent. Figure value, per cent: 113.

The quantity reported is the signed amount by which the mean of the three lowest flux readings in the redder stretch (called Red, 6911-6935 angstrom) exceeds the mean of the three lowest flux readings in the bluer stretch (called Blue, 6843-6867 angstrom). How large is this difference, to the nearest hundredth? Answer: 0.04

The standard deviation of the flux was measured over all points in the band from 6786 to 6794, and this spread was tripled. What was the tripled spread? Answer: 0.2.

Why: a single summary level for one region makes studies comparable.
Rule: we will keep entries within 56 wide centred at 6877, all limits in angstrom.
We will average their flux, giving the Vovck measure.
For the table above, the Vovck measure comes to 3.57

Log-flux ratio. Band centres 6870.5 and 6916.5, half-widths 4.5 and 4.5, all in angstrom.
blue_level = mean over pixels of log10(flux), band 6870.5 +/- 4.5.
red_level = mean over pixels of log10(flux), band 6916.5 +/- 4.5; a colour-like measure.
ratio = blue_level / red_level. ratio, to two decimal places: 1.00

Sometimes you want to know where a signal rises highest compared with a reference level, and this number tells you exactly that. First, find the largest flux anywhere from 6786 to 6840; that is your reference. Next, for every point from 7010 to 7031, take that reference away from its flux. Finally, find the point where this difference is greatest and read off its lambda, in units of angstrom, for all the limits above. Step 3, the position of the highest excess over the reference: 7018.0 angstrom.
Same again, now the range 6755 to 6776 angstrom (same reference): 6766.0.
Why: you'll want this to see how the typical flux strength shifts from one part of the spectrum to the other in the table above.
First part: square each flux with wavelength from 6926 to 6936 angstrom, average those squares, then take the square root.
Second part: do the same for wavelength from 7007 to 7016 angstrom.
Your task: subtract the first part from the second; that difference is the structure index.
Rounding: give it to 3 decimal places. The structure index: -0.118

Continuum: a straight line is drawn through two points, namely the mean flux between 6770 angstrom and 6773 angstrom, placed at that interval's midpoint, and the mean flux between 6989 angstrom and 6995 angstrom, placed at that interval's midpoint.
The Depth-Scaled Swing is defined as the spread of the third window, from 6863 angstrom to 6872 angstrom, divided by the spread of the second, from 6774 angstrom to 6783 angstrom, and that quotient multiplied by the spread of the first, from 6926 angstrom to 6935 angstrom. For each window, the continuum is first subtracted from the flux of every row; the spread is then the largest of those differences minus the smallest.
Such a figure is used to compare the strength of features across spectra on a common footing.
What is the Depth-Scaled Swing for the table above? 0.67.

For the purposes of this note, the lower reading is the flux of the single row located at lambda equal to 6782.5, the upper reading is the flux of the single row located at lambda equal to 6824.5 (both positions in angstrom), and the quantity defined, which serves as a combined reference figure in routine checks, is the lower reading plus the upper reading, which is 7.14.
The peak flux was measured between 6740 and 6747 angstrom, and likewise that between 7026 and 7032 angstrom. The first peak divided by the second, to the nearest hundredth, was 0.99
